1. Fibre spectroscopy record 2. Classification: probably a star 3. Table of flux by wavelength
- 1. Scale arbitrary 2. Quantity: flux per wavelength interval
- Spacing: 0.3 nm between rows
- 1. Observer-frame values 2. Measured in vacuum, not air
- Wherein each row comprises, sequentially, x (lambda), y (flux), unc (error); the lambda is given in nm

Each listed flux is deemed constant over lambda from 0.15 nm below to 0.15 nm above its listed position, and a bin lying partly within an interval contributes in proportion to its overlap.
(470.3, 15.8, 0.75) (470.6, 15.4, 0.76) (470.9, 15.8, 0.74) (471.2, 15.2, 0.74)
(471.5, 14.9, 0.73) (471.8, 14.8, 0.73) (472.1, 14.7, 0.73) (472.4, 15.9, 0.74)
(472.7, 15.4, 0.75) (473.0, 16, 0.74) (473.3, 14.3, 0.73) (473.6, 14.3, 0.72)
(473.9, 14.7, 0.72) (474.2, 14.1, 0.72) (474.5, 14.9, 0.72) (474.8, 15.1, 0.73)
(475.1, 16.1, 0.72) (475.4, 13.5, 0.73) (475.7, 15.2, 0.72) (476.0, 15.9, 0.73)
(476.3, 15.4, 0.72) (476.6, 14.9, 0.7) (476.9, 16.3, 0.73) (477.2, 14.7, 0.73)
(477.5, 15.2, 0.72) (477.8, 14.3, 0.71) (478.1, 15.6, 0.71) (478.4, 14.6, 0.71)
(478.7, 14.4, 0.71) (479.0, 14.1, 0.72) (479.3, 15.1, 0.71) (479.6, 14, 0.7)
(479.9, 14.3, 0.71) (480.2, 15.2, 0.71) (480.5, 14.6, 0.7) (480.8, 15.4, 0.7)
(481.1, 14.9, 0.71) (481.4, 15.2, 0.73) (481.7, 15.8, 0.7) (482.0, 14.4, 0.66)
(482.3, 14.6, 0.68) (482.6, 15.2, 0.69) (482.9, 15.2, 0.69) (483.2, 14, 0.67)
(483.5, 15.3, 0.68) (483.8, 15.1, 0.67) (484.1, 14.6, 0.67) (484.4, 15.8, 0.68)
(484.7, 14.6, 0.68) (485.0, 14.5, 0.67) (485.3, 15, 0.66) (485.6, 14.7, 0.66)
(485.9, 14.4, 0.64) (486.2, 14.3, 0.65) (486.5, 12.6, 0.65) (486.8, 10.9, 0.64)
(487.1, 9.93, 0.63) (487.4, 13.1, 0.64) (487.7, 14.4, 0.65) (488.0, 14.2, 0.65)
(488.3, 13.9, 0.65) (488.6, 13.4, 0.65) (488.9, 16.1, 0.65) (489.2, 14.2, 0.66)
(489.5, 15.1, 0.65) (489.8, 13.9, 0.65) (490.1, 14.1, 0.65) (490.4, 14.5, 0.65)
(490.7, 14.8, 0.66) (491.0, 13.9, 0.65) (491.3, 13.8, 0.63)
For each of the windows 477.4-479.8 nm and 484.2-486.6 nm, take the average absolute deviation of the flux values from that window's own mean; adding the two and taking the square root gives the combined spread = 1.01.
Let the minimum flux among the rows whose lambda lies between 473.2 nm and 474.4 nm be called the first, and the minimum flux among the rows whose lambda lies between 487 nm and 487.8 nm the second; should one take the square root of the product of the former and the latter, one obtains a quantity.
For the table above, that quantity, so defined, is 11.8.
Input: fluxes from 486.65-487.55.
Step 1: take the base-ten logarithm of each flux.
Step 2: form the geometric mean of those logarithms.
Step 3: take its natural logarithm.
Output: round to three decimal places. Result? 0.048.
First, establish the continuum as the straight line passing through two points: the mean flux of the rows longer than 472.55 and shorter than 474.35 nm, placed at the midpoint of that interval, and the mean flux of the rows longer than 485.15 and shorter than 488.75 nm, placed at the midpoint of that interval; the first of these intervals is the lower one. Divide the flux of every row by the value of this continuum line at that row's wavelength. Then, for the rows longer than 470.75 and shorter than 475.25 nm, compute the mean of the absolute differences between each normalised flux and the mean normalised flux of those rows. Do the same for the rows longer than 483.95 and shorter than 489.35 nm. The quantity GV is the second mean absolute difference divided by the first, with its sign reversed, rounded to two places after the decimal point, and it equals -2.20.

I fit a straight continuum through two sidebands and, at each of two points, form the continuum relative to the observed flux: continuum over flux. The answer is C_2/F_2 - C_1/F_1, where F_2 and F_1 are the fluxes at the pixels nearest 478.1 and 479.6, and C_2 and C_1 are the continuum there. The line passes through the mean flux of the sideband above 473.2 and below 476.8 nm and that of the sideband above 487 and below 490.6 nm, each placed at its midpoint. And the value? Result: -0.10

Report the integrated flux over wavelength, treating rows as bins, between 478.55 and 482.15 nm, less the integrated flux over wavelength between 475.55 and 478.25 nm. 12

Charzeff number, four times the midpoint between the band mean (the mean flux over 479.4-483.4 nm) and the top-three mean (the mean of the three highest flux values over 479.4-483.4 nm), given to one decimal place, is 60.6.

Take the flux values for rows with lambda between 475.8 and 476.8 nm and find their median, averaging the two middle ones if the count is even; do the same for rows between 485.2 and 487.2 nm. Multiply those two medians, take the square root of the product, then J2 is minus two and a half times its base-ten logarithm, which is -2.93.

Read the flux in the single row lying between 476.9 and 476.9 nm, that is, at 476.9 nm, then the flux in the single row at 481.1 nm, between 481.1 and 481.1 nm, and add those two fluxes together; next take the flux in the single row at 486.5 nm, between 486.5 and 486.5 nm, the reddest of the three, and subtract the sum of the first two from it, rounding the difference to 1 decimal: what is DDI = -18.6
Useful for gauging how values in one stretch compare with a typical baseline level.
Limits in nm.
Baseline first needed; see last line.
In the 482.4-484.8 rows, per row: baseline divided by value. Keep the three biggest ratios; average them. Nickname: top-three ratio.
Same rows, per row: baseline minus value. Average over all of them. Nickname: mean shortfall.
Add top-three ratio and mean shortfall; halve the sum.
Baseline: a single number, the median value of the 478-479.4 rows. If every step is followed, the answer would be 0.32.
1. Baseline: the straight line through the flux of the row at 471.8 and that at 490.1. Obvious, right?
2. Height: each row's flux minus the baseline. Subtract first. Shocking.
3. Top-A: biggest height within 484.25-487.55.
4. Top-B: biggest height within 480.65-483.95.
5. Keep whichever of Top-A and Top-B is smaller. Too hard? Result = 1.38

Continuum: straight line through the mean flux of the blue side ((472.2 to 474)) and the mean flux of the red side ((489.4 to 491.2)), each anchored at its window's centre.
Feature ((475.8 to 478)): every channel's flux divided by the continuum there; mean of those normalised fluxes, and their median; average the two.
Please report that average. 1.02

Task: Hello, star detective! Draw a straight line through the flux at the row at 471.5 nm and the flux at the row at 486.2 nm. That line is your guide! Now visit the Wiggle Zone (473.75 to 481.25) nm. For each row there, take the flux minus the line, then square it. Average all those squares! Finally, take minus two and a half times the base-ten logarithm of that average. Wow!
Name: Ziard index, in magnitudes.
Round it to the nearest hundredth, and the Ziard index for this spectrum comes 0.76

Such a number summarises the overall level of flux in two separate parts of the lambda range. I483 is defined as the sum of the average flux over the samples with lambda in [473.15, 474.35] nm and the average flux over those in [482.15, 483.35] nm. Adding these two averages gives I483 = 29.1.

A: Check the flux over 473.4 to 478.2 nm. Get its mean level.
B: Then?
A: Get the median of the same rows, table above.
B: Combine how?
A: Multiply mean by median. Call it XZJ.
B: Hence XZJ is 225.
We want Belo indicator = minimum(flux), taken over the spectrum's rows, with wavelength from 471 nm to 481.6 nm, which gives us 13.5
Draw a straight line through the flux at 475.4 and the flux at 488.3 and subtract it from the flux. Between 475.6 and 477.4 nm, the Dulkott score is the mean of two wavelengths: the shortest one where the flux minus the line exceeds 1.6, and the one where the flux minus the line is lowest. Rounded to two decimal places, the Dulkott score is 476.45 nm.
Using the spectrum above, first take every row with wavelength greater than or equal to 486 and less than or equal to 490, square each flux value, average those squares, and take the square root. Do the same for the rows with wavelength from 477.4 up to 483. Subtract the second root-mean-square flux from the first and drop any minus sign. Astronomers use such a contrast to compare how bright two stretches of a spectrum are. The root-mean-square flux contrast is 1.2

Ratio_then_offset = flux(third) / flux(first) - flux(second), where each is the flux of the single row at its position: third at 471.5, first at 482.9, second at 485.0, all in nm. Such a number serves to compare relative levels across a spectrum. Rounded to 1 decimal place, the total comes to -13.5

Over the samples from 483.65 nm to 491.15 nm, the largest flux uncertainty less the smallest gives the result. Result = 0.050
